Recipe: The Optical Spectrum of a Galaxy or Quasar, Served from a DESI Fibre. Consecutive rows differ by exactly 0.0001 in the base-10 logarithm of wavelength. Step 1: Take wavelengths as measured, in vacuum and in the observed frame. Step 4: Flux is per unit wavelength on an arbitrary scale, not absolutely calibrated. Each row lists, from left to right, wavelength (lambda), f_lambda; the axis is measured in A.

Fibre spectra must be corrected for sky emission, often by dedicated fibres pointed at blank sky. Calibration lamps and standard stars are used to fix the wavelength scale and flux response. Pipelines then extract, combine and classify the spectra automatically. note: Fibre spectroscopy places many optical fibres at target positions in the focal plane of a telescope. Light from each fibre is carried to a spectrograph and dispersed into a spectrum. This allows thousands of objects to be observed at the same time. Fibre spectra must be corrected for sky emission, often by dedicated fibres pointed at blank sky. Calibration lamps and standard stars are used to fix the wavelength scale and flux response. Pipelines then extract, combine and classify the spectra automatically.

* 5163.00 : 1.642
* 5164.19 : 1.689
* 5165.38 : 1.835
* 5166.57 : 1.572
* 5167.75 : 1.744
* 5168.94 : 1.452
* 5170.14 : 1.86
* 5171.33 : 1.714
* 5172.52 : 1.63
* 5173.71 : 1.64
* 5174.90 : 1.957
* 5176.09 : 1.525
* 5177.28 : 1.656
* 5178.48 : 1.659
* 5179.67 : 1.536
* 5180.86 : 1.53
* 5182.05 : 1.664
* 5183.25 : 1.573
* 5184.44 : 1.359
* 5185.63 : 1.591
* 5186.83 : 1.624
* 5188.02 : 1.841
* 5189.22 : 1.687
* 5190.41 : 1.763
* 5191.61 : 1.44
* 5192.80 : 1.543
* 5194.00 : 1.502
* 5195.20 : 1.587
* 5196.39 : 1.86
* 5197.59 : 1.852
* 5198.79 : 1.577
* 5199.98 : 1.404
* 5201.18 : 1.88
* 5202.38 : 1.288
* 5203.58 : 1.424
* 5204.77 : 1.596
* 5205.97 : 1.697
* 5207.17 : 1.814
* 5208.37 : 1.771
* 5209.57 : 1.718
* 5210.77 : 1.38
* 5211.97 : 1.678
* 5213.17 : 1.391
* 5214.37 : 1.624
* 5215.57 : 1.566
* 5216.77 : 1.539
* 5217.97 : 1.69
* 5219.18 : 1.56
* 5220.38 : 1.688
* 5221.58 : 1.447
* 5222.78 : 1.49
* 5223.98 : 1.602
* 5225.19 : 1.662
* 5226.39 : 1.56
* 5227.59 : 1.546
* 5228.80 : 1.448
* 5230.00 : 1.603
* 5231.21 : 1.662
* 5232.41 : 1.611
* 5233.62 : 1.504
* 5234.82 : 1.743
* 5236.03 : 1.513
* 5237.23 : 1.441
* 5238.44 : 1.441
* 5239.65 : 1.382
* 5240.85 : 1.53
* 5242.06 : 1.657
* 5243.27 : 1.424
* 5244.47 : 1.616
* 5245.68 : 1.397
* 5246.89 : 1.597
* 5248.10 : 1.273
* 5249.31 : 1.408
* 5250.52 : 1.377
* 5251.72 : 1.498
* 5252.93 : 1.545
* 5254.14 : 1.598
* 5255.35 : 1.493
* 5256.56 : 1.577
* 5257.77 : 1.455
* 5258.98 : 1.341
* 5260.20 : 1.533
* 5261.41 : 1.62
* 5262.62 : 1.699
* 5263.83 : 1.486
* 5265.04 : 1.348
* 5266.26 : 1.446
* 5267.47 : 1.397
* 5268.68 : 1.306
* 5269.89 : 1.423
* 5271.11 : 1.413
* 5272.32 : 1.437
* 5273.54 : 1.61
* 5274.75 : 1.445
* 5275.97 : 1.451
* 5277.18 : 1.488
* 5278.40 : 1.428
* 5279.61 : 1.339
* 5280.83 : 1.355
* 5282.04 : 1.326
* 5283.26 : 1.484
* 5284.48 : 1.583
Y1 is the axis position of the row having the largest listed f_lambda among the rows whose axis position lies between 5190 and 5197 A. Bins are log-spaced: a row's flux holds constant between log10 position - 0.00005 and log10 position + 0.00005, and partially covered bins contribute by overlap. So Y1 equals 5196.39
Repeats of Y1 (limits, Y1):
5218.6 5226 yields 5220.38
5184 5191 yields 5188.02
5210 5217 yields 5211.97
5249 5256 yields 5254.14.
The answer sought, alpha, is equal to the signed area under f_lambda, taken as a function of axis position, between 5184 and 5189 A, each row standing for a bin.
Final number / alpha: 8.1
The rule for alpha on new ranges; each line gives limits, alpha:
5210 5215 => 7.6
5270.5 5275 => 6.7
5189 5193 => 6.4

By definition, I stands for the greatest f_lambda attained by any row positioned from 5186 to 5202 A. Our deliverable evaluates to 1.88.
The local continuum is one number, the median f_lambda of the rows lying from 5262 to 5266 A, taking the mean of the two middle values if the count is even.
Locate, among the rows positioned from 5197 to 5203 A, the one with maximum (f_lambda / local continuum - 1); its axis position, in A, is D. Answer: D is 5201.18 A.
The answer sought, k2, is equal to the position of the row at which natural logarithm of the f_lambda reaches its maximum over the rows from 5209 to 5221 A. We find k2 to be 5209.57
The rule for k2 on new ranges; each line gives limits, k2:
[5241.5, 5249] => 5242.06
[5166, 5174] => 5170.14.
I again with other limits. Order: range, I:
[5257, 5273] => 1.699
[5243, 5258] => 1.616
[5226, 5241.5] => 1.743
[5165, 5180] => 1.957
